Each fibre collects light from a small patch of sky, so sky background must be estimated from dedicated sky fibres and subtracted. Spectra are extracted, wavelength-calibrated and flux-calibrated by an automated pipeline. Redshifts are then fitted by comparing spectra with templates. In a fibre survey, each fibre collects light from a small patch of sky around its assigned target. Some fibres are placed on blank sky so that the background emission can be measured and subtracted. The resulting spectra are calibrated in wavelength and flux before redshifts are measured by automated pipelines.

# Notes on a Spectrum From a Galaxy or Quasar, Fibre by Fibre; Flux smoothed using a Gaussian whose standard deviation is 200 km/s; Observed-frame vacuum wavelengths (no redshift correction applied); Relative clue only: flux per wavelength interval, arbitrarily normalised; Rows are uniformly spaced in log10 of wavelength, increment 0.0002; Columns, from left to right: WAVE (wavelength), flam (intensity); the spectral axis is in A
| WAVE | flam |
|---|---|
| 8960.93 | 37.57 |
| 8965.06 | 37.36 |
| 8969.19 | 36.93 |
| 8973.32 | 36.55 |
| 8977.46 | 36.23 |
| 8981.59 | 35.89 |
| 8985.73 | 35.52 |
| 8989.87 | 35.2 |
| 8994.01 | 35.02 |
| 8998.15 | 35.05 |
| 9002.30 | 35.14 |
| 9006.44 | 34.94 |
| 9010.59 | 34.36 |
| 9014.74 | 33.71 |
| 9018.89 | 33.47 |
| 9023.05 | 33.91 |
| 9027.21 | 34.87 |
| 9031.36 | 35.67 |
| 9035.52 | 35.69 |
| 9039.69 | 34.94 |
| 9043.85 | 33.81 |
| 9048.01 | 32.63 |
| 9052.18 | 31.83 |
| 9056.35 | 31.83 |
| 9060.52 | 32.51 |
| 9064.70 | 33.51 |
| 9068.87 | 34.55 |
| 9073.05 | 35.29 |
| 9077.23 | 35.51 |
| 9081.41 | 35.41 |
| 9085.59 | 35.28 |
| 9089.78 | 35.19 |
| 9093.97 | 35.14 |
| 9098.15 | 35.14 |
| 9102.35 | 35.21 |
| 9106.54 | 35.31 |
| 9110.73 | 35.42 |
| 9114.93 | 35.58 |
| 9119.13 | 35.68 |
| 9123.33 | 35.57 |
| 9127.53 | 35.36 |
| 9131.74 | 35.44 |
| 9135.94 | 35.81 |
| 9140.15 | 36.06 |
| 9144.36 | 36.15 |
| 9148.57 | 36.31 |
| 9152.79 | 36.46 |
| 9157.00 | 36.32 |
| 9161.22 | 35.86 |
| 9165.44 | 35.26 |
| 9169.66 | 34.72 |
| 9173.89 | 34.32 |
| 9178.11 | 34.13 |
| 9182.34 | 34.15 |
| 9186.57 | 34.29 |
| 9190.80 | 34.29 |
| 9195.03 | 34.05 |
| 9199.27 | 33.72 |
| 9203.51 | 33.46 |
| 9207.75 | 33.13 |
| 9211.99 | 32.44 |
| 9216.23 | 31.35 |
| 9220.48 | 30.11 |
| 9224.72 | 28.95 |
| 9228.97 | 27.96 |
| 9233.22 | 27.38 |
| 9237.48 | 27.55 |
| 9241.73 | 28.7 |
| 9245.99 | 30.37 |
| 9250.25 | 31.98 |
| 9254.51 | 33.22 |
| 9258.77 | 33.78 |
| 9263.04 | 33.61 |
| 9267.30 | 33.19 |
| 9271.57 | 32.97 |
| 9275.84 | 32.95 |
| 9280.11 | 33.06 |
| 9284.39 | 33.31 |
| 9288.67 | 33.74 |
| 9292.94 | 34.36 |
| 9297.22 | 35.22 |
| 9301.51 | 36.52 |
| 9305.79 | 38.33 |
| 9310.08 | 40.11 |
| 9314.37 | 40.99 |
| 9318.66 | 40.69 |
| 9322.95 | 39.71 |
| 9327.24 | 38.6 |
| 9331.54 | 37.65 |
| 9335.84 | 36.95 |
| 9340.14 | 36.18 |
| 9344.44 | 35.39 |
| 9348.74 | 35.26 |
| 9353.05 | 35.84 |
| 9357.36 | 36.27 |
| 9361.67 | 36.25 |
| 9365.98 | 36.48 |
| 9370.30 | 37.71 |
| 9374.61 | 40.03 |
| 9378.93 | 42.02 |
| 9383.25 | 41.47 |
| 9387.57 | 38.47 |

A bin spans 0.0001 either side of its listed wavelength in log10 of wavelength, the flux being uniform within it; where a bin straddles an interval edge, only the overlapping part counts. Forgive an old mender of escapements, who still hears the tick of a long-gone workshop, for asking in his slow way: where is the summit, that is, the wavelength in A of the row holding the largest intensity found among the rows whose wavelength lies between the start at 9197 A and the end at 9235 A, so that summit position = 9199.27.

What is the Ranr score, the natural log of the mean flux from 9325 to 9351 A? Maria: 3.60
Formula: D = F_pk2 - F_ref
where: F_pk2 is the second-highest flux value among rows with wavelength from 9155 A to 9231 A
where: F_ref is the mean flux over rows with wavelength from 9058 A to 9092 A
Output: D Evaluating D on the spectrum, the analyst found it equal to 1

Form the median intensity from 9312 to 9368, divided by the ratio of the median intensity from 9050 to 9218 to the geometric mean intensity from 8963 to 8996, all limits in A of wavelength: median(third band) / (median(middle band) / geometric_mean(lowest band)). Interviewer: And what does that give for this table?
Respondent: 37.4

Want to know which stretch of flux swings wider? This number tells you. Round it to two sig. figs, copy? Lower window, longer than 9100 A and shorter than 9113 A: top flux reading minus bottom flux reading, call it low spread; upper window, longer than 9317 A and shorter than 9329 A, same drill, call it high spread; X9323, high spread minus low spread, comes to 1.9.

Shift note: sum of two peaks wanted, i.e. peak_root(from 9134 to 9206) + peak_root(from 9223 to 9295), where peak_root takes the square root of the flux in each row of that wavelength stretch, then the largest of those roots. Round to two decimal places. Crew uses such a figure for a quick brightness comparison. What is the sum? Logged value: 11.90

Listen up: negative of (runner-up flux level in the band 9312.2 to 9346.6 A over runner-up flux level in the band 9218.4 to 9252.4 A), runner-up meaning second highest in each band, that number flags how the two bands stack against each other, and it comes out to -1.34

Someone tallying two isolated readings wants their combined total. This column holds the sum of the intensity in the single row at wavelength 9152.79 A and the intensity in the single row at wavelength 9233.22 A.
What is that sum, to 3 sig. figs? 63.8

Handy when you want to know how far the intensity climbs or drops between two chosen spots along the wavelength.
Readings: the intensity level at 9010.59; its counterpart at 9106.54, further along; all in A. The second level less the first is 1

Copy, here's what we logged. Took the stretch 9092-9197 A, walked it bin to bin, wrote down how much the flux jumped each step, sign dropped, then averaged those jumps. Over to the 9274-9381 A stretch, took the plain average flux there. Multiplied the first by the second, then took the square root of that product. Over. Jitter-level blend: 2.7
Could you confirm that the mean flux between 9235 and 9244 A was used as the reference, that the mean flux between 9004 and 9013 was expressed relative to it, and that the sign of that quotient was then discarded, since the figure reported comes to 1.23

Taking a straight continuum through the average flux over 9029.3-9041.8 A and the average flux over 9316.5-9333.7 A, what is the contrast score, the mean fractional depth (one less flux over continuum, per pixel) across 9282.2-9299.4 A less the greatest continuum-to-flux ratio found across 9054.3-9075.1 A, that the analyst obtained -1.00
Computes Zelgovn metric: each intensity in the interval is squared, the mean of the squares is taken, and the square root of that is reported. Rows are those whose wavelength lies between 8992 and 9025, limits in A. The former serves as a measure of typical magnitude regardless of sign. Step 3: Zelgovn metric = 34.5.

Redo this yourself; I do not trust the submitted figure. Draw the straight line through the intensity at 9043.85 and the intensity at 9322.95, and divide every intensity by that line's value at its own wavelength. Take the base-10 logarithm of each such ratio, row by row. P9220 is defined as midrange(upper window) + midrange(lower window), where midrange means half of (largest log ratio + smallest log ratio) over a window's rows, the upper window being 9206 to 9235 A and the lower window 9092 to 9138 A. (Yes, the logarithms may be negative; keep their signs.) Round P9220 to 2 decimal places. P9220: -0.10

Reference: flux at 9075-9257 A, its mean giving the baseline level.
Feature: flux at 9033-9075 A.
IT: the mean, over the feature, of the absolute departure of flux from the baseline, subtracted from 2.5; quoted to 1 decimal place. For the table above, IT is 1.3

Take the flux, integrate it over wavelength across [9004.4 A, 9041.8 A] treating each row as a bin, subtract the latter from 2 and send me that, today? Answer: -1293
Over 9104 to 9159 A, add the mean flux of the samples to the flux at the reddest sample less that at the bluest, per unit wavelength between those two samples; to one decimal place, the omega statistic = 35.8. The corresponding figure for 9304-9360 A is 37.8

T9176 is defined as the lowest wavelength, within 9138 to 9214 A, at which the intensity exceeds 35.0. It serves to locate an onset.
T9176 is 9140.15 A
